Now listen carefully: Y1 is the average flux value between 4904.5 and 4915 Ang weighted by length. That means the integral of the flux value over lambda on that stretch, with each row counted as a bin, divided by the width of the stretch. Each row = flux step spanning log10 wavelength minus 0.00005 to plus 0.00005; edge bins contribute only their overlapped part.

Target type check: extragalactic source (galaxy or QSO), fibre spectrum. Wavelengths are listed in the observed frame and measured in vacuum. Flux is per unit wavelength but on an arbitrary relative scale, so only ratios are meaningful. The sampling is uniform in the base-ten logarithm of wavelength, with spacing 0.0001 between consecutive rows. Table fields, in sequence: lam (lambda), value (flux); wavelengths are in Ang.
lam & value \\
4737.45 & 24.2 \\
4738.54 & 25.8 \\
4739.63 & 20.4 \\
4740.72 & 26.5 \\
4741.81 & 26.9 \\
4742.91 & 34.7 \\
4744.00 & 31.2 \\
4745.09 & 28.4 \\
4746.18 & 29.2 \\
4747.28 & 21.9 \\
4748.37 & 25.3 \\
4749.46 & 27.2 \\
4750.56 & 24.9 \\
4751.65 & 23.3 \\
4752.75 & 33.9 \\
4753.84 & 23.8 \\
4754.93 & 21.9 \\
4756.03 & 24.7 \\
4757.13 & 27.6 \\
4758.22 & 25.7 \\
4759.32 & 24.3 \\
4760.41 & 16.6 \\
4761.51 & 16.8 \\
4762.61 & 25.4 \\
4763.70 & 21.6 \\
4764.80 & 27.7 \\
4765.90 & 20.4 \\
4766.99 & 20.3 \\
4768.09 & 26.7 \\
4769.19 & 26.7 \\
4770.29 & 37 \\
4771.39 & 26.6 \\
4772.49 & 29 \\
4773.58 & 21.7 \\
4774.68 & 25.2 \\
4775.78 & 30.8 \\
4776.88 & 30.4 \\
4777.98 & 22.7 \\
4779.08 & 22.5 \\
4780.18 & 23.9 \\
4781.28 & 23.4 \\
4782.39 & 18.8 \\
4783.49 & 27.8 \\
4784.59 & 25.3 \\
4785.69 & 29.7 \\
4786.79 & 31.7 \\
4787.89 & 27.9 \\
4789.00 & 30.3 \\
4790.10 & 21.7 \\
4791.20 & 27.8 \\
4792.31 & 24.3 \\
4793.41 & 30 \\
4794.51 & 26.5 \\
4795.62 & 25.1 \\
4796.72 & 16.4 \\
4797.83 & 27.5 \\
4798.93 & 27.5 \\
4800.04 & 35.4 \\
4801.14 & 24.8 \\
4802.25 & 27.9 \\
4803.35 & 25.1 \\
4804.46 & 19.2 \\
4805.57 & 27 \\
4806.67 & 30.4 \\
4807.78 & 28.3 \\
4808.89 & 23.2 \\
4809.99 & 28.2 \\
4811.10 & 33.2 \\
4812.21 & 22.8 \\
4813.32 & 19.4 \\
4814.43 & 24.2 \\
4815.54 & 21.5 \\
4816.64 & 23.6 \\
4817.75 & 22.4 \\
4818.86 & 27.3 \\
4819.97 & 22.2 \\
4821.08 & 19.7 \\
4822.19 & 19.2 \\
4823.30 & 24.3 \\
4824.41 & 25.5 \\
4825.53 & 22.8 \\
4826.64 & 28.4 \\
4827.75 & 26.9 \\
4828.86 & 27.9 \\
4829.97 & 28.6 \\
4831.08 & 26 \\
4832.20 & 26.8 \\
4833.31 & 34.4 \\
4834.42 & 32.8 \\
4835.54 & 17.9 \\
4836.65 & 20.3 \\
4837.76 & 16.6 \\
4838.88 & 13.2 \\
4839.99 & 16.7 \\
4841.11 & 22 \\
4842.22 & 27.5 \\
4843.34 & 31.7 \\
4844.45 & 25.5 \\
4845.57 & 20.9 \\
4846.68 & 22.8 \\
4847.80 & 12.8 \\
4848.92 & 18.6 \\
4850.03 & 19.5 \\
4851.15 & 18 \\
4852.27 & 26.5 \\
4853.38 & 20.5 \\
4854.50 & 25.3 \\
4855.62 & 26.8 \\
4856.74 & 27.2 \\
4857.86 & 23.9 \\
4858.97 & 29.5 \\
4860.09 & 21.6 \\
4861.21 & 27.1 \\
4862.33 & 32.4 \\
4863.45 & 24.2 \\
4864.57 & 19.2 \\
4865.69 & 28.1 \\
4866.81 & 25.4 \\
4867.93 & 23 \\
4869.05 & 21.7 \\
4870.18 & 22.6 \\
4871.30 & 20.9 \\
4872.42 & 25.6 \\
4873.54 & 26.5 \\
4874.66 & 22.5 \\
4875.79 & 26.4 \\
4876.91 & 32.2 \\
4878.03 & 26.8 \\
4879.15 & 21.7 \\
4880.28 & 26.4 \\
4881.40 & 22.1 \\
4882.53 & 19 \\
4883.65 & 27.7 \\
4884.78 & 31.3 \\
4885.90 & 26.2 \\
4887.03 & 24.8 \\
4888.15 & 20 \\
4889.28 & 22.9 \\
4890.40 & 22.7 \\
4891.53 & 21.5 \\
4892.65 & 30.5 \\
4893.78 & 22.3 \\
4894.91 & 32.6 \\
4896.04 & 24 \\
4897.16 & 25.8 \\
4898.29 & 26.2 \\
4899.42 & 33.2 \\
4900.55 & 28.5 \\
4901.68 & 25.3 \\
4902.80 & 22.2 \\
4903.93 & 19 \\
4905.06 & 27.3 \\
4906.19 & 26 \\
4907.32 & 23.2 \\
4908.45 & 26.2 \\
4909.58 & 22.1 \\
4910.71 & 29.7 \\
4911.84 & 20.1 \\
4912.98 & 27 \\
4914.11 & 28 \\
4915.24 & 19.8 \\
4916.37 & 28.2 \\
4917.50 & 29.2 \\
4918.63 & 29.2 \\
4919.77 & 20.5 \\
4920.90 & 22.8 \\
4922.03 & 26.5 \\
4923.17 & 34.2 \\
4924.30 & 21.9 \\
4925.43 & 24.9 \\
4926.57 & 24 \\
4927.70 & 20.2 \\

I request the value 25.3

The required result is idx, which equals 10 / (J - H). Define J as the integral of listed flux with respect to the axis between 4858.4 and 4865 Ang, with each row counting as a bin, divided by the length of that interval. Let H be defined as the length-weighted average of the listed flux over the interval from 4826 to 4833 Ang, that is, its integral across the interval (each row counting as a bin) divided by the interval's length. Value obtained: -5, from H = 27.6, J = 25.8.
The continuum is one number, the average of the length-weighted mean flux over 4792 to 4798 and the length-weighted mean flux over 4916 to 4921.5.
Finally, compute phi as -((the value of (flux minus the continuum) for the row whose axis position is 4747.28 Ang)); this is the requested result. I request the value 3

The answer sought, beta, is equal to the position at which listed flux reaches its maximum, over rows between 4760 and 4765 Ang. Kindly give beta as 4764.80 Ang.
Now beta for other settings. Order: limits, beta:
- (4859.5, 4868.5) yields 4862.33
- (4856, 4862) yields 4858.97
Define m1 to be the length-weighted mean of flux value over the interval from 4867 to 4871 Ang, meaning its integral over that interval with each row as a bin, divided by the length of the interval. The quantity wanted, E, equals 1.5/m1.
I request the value 0.066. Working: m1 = 23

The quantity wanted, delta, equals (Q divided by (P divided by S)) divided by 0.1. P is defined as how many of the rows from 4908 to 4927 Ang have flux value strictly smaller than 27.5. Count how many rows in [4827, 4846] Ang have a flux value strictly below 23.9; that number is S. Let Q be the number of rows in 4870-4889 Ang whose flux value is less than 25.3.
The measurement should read 51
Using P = 11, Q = 8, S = 7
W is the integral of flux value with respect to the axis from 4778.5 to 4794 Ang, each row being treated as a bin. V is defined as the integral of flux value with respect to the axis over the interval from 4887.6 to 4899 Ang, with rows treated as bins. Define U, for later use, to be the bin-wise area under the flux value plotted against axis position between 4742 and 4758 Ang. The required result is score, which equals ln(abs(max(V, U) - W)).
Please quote 3.3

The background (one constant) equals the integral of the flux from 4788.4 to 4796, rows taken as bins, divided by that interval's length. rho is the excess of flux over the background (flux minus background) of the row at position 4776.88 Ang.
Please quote 4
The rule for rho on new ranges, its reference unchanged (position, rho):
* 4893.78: -4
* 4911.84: -6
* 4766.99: -6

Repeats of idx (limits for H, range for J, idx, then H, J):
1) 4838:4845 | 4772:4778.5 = 2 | 22.5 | 26.7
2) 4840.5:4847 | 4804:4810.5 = 9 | 25.1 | 26.2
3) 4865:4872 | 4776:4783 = 25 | 23.6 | 24.0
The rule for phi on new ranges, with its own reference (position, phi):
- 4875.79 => -1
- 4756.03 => 1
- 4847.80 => 13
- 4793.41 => -5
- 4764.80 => -2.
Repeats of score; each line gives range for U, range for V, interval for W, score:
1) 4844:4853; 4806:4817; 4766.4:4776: 3.1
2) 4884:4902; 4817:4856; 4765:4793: 5.2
